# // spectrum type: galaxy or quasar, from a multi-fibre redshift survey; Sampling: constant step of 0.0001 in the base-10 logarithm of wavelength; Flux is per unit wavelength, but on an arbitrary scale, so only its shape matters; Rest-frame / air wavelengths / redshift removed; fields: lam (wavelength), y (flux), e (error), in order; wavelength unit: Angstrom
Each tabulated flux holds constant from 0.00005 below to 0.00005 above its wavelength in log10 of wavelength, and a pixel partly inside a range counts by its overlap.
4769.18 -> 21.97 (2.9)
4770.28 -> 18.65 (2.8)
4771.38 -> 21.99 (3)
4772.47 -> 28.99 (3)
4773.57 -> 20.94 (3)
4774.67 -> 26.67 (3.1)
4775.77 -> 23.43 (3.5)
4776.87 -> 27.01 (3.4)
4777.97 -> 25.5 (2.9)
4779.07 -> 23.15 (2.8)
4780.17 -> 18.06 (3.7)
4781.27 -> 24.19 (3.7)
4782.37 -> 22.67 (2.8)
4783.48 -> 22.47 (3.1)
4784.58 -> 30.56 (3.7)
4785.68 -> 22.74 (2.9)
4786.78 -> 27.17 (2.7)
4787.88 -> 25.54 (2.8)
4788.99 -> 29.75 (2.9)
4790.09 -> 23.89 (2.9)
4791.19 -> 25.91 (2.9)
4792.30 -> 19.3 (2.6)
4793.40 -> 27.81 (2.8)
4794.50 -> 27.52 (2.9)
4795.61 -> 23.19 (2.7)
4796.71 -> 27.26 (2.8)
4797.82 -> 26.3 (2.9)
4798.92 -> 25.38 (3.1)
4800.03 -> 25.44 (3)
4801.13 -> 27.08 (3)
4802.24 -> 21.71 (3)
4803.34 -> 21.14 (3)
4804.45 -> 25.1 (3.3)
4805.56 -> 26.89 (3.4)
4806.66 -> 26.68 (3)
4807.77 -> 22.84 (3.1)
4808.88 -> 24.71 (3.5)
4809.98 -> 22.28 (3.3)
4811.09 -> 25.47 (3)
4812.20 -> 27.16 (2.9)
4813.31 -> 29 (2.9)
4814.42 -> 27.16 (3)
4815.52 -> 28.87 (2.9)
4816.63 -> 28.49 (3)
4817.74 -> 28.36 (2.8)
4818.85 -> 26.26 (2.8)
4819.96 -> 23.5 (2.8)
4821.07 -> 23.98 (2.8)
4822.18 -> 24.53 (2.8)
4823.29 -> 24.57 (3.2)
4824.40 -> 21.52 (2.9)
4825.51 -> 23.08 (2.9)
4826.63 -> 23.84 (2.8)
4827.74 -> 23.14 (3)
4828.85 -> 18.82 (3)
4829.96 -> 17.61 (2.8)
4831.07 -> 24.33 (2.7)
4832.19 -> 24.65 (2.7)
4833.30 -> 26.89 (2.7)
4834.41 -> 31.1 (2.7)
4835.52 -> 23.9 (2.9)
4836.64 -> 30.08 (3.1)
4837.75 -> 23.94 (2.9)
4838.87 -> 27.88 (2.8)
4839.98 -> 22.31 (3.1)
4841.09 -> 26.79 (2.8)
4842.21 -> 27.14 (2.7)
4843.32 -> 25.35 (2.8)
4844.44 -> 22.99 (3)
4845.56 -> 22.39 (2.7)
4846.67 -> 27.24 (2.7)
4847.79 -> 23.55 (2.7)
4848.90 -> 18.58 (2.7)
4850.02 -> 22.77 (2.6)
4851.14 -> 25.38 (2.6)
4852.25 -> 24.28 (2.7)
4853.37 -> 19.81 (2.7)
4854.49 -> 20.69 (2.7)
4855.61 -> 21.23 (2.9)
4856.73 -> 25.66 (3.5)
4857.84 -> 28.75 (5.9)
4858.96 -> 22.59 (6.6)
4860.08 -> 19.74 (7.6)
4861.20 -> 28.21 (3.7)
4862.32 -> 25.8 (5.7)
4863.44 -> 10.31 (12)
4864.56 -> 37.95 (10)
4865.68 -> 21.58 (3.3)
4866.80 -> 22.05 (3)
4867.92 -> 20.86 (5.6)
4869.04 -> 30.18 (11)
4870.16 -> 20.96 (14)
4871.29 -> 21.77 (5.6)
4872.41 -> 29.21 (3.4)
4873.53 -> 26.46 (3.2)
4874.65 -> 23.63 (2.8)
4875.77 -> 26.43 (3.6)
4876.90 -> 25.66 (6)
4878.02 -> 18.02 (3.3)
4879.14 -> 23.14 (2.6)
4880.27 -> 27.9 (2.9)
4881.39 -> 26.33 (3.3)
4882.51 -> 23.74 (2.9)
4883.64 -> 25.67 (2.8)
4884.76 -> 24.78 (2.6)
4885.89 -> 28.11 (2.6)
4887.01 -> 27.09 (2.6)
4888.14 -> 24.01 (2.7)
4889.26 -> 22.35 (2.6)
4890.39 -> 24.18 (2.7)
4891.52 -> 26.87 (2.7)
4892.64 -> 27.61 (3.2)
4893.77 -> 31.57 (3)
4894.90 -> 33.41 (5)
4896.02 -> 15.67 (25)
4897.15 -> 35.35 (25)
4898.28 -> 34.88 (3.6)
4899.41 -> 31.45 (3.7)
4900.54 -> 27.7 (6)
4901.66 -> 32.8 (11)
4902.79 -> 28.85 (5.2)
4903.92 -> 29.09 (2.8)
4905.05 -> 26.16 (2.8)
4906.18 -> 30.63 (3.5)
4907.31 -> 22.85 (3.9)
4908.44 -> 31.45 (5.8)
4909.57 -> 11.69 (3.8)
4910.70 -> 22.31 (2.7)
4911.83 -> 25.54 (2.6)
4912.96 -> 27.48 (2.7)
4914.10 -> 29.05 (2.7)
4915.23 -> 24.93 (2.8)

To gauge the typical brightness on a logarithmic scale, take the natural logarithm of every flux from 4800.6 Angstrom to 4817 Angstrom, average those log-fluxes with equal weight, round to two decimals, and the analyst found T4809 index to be 3.24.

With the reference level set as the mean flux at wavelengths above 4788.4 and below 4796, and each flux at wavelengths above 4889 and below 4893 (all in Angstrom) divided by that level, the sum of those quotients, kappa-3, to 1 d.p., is 4.0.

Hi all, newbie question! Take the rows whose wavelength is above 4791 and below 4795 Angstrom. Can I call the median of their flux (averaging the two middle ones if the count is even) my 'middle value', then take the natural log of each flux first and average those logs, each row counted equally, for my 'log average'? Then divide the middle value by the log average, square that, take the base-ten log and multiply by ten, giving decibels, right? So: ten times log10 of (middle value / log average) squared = 18.4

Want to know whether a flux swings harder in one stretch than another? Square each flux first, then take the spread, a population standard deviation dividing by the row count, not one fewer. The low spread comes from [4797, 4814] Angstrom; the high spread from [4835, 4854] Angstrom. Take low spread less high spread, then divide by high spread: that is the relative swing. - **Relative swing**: -0.22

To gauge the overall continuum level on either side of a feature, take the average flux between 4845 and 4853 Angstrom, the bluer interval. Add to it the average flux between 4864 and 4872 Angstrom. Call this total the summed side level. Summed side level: 48.5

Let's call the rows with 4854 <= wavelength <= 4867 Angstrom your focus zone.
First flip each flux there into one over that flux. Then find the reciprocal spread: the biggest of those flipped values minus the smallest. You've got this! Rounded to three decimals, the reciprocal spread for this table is 0.071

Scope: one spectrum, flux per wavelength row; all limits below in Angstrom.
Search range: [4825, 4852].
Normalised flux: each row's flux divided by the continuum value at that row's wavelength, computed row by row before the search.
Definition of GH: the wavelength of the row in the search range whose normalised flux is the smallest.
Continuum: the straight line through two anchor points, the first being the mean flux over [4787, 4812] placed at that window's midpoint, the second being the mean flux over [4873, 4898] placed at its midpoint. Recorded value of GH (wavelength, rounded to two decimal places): 4829.96 Angstrom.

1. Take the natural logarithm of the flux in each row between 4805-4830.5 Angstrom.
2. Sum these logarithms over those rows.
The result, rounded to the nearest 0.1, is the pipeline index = 73.6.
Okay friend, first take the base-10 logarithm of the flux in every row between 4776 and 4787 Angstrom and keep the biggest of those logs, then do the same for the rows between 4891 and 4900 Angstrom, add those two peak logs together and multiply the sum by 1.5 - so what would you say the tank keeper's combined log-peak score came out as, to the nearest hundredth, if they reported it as 4.55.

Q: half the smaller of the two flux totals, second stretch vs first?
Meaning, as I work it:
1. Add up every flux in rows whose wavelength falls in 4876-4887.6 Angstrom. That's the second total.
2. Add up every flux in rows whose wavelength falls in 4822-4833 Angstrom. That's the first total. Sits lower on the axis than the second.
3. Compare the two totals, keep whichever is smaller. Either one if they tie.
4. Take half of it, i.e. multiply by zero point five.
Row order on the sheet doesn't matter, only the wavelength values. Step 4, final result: 113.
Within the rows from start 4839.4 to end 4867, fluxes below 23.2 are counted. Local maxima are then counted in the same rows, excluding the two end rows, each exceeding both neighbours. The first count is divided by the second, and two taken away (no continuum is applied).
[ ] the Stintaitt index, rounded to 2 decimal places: 0.17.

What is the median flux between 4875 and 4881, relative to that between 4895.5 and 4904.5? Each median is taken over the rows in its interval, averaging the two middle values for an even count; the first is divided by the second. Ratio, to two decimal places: 0.85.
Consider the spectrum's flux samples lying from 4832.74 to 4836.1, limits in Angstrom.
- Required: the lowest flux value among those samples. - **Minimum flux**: 23.9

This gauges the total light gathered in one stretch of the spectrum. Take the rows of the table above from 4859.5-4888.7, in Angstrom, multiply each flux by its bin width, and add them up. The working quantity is 718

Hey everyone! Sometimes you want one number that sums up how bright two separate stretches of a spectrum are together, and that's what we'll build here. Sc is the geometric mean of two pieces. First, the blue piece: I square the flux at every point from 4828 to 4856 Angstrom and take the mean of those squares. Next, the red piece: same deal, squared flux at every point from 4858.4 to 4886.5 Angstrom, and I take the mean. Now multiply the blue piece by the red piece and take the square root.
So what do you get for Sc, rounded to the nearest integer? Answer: 604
